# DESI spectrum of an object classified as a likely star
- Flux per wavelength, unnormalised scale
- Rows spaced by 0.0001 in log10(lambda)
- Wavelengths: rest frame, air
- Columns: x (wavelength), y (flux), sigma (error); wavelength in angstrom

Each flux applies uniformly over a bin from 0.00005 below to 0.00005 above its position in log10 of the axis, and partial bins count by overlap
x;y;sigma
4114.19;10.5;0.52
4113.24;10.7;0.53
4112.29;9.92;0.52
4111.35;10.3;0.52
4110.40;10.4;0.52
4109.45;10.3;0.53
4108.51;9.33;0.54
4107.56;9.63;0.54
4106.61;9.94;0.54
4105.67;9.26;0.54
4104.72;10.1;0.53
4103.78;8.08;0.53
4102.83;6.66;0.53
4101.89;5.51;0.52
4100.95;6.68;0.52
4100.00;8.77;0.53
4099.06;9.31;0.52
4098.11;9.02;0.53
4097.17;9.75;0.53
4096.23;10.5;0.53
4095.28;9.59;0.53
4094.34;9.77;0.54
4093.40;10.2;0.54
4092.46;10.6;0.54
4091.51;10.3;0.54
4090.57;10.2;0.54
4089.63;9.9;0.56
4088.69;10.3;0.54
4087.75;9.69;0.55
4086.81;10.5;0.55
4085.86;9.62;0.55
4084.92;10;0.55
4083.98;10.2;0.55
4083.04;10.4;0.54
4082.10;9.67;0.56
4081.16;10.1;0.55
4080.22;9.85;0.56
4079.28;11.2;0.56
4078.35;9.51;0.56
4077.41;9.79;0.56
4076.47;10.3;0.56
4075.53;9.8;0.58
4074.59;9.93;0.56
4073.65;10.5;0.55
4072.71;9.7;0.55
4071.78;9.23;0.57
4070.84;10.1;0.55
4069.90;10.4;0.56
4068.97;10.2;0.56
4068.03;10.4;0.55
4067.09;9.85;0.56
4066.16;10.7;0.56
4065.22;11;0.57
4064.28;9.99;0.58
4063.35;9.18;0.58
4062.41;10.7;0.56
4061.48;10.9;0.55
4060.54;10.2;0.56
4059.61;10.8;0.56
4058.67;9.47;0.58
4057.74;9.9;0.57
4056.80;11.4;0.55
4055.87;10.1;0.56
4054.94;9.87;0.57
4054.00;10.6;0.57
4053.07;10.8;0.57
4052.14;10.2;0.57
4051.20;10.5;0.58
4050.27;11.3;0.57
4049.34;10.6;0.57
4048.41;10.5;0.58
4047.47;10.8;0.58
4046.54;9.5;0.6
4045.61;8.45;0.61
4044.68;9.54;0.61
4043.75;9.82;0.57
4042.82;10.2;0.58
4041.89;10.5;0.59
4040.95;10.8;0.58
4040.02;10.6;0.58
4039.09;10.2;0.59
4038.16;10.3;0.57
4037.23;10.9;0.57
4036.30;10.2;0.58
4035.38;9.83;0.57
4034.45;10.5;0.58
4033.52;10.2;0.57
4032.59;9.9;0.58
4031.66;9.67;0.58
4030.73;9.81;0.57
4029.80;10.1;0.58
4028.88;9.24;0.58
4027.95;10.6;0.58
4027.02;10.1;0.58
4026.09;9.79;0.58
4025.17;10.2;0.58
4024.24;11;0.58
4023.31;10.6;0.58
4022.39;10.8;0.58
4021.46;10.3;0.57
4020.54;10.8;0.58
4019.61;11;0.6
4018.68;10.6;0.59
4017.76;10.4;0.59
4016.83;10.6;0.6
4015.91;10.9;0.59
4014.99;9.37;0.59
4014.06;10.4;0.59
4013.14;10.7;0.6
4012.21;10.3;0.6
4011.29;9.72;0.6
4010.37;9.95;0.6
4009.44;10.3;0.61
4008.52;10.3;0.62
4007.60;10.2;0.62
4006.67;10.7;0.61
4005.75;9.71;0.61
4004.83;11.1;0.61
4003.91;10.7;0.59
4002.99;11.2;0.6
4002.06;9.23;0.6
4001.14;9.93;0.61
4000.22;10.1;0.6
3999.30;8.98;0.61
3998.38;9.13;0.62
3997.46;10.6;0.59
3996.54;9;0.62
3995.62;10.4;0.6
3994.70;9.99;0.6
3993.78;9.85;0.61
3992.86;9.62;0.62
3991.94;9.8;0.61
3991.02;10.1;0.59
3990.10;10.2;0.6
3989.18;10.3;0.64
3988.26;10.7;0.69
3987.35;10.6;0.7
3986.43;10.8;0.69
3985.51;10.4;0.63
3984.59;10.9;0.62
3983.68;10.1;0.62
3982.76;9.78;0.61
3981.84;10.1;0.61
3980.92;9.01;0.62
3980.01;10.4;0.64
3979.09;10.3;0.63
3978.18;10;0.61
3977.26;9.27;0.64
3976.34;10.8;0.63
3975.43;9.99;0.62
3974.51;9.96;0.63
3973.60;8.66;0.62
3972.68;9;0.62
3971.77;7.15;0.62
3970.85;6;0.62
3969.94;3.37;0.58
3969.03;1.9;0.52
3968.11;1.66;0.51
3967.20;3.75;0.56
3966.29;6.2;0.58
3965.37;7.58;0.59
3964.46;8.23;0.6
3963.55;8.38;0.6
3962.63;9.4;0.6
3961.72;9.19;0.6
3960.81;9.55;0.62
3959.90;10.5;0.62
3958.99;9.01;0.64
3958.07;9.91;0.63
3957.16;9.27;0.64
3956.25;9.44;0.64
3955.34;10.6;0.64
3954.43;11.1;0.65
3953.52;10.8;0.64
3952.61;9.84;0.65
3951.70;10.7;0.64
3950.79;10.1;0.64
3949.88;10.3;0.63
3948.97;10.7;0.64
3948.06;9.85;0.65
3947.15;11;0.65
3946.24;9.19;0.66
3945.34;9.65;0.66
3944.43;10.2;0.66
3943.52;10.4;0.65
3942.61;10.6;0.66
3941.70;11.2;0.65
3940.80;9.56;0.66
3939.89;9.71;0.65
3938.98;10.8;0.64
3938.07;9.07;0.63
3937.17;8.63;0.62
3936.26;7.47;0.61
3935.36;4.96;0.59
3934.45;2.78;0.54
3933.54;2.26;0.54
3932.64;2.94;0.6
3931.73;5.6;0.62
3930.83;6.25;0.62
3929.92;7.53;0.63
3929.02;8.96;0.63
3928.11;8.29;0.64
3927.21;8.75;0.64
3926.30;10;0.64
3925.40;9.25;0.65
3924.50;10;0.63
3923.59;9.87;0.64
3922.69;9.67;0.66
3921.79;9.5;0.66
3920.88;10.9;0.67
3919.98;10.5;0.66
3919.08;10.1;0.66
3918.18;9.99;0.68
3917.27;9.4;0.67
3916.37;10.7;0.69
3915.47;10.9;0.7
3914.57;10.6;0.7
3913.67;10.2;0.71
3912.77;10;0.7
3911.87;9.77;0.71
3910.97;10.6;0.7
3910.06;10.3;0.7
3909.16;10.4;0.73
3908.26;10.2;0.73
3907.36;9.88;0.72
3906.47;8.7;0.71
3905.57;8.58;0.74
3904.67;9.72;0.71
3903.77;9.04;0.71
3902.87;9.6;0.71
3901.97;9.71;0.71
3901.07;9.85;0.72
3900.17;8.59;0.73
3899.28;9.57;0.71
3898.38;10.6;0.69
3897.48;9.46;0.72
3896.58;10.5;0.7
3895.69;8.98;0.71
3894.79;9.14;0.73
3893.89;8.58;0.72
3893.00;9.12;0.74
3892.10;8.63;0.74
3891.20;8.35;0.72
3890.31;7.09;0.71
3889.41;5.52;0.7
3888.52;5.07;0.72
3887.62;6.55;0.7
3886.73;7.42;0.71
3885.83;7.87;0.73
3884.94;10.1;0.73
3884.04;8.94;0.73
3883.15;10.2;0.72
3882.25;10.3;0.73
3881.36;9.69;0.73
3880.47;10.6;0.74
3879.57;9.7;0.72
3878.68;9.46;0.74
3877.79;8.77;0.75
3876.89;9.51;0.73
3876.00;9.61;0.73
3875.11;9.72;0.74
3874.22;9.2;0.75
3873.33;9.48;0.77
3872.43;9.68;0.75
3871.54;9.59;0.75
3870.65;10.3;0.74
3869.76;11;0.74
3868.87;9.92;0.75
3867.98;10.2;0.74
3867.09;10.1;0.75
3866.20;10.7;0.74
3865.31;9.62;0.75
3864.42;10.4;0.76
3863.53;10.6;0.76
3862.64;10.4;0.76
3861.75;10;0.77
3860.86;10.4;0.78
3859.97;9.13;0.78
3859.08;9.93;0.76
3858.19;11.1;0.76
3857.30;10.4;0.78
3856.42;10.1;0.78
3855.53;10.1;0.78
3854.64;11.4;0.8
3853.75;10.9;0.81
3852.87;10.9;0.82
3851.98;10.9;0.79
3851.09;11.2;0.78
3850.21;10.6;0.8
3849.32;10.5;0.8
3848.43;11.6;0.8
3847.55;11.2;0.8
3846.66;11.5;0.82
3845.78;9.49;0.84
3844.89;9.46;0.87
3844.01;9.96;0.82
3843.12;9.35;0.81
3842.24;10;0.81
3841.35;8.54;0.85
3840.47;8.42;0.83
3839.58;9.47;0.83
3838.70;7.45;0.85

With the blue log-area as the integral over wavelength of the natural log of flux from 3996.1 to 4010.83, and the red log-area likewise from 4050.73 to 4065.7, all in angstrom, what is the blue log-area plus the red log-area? 68.9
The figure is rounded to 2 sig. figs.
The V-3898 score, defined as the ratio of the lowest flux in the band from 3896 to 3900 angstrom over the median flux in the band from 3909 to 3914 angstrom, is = 0.92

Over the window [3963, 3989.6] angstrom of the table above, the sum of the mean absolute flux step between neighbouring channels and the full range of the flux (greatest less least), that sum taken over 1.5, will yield 6.7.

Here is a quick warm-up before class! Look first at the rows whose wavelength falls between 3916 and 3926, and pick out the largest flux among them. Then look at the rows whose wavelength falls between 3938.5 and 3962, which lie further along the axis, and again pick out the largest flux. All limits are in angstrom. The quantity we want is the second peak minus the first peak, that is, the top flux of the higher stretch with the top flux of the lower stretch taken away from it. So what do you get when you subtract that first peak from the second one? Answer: 0.3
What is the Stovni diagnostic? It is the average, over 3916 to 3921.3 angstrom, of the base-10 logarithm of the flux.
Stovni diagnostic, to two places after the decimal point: 1.01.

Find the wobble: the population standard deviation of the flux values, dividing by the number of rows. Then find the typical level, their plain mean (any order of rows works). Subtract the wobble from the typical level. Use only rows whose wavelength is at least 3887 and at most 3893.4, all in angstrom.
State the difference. 5.73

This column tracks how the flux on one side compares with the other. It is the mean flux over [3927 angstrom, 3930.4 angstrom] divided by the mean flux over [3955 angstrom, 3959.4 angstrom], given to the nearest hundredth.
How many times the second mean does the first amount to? 0.87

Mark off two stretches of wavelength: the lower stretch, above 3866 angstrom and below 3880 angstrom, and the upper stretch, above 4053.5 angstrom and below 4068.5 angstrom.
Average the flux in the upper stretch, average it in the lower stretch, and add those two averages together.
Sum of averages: 20.1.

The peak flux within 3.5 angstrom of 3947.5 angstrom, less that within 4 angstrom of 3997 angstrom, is 0.40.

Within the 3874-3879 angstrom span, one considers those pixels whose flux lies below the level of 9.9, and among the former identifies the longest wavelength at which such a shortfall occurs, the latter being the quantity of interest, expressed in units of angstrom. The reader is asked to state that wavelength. 3878.68 angstrom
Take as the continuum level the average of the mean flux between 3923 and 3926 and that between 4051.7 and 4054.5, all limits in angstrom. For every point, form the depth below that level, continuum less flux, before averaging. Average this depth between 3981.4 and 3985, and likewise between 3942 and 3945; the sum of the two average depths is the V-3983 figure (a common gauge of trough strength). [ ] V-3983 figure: -0.4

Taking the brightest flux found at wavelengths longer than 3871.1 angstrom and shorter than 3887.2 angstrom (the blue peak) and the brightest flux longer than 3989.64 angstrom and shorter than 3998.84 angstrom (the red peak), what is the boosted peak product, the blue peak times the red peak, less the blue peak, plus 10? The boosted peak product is 112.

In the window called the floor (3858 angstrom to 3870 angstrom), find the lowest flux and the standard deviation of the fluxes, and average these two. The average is 4.8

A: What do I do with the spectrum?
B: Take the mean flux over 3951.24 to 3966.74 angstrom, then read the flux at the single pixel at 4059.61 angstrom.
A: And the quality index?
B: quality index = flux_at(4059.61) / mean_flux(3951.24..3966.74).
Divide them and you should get 1.15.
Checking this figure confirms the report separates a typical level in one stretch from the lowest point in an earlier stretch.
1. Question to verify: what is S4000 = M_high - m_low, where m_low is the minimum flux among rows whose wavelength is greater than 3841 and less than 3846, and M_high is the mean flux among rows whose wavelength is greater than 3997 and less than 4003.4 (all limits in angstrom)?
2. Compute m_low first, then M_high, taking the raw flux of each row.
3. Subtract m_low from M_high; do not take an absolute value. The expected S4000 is 1.3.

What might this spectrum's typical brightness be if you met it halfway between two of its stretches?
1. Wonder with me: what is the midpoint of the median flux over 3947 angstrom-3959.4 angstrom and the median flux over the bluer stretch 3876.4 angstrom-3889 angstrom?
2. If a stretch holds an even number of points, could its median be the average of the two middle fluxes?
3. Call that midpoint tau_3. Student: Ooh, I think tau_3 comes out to 9.8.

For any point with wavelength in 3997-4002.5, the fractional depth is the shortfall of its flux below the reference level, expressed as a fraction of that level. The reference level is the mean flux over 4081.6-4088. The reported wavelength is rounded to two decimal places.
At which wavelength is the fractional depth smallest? 3997.46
